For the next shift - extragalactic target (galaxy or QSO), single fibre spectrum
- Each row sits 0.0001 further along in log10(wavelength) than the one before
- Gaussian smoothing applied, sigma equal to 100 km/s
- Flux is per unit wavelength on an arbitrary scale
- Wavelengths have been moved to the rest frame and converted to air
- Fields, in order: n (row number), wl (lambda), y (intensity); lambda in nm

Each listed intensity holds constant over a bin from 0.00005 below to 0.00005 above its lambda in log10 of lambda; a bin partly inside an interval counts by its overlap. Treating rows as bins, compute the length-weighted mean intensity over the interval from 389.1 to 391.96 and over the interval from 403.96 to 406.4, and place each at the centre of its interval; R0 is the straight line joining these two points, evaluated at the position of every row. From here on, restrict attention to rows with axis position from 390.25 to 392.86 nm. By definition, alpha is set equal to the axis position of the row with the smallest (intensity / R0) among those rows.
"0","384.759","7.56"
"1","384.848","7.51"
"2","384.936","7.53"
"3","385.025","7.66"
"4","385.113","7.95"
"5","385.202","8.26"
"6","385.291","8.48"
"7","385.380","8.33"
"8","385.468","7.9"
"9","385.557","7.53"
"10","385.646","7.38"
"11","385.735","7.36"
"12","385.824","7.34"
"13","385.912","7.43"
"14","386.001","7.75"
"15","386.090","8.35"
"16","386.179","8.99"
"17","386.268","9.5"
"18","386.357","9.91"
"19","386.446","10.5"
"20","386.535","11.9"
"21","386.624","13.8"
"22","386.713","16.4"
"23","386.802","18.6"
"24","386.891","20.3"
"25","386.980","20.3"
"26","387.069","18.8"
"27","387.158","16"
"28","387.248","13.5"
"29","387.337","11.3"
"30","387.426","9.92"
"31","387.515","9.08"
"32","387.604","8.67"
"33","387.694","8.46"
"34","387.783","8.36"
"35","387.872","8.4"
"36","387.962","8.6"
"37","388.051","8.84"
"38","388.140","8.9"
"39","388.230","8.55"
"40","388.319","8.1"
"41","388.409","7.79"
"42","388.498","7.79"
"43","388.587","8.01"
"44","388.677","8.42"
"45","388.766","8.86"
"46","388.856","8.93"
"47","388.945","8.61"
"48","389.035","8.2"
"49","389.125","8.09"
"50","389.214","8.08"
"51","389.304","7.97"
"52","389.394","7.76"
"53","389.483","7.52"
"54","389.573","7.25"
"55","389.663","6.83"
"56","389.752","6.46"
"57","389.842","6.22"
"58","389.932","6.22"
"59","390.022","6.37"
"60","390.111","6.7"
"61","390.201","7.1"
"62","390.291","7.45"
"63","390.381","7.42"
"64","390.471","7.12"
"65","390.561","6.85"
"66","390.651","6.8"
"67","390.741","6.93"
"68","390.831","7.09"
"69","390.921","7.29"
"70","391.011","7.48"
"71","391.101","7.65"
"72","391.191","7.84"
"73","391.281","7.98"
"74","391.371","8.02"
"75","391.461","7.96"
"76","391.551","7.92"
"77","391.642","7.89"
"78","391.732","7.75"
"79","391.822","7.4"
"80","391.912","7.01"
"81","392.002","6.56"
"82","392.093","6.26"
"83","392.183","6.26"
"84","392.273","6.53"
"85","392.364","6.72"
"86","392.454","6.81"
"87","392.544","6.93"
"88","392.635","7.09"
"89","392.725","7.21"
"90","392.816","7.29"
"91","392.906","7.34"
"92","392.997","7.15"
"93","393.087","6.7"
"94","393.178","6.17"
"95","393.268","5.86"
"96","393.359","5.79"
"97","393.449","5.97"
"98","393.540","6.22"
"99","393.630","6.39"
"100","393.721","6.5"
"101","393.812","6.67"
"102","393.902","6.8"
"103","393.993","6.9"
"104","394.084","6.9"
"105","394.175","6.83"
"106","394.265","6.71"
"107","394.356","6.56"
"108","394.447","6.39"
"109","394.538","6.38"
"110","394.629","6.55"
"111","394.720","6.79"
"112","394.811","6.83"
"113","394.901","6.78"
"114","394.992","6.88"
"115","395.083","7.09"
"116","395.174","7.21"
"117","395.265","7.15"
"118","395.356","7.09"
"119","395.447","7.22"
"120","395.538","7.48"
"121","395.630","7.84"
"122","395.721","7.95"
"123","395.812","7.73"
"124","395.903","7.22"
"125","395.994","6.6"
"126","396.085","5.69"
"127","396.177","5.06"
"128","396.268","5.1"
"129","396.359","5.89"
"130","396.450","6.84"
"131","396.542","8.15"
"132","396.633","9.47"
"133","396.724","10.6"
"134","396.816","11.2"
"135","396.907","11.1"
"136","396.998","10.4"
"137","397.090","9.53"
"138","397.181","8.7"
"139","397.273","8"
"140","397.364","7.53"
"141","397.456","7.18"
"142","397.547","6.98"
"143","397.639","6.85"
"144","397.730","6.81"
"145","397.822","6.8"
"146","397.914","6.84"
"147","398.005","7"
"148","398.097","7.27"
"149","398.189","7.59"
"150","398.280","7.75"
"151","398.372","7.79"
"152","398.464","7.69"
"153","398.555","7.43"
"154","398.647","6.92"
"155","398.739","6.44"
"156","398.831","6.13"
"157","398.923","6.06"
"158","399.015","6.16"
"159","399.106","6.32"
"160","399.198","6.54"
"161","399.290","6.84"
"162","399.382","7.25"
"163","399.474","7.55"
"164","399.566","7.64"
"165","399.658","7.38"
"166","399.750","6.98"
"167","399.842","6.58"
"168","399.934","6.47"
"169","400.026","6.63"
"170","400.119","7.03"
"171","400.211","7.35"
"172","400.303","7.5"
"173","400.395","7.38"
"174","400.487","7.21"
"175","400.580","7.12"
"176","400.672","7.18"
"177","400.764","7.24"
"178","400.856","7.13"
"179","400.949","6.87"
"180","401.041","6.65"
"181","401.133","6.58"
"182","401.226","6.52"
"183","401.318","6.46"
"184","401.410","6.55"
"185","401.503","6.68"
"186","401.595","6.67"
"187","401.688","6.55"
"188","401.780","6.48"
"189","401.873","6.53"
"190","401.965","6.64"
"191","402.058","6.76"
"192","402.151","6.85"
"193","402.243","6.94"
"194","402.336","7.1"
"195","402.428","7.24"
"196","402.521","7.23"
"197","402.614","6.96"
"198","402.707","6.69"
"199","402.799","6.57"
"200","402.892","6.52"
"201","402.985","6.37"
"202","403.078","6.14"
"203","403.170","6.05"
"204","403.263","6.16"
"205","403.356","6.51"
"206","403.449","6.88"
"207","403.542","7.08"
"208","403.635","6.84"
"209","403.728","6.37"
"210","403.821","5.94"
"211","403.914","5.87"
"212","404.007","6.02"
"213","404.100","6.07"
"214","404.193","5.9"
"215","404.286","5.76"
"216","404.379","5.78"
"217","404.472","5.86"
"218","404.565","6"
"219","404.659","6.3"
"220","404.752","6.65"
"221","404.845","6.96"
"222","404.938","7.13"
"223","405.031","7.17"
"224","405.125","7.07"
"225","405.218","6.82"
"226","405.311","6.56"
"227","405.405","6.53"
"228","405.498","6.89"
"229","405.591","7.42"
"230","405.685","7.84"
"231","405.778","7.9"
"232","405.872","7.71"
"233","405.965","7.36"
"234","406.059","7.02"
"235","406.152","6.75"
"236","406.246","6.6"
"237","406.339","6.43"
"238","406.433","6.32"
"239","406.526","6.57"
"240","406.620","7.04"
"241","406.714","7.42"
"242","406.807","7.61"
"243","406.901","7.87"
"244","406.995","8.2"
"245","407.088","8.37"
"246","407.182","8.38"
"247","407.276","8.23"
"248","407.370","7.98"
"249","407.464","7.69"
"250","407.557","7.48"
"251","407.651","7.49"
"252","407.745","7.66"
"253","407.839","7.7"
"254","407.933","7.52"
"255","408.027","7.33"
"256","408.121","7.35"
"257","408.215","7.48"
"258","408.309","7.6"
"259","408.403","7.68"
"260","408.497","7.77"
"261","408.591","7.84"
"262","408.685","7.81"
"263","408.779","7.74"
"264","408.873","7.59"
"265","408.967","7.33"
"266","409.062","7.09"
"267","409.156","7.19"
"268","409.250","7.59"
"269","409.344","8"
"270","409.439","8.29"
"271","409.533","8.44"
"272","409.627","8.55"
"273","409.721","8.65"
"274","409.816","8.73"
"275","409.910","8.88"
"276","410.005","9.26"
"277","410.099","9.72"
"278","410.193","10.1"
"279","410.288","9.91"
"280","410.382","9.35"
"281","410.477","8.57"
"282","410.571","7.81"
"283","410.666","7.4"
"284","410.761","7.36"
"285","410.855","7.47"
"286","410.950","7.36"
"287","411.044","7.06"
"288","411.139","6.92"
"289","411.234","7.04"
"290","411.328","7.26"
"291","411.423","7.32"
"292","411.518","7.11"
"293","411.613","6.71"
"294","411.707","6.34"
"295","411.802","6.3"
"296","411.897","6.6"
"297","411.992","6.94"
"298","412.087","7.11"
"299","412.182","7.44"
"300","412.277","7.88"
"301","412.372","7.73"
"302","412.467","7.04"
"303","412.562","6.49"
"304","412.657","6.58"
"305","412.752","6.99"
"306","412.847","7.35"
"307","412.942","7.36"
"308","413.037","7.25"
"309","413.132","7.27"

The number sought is 392.093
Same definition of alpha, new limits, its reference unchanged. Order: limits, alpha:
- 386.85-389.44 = 388.409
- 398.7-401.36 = 398.923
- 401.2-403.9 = 403.821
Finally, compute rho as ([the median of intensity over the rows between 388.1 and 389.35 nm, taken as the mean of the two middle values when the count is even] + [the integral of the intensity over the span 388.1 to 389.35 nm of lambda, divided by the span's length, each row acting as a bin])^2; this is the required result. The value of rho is 271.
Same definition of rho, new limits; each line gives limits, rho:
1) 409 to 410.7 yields 292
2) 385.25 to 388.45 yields 375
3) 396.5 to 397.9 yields 280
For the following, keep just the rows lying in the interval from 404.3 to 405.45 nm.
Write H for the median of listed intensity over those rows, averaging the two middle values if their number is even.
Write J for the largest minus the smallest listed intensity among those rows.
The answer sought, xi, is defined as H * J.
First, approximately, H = 6.6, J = 1.39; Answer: 9.2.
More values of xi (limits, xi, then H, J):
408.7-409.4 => 6.9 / 7.6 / 0.91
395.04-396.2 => 20.8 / 7.2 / 2.89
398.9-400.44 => 11.0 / 7.0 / 1.58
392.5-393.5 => 10.7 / 6.9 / 1.55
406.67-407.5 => 7.7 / 8.0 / 0.96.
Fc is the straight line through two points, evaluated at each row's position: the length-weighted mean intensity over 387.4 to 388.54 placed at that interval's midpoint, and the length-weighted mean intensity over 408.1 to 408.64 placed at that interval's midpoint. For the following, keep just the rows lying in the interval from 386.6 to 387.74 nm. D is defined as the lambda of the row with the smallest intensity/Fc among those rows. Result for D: 387.694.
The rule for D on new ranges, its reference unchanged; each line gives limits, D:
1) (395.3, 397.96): 396.177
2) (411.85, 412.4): 411.897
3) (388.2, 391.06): 389.842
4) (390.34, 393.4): 393.359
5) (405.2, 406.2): 405.405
